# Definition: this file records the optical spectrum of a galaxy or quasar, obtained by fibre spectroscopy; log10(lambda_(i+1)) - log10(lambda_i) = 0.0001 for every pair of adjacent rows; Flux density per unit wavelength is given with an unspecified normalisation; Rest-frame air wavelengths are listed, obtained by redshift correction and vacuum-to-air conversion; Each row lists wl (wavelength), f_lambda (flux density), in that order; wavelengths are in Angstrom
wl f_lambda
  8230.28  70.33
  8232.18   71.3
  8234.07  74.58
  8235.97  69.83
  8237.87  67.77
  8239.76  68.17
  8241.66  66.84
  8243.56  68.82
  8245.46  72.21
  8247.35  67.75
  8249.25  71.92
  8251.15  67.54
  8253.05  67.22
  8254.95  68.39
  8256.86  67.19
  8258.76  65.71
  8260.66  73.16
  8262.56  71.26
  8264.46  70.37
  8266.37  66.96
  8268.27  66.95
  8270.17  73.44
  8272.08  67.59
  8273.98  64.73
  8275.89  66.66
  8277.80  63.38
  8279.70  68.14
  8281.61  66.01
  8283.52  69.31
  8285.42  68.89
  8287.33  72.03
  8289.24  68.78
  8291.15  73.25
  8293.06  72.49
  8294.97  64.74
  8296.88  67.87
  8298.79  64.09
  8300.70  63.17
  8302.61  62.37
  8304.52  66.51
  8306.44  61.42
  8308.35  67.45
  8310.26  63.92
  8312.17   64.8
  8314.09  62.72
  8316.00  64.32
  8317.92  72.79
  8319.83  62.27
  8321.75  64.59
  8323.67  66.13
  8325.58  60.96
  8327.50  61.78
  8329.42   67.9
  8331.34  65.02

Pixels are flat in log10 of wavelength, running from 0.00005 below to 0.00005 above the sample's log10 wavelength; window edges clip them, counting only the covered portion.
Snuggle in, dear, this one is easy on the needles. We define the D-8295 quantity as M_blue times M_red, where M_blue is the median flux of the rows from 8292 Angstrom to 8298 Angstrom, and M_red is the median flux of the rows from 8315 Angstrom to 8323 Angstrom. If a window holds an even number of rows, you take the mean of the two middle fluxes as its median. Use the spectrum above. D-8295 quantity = 4375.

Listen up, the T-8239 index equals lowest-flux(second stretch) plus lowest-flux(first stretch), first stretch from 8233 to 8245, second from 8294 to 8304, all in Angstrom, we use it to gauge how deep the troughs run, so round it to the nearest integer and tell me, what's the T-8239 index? 129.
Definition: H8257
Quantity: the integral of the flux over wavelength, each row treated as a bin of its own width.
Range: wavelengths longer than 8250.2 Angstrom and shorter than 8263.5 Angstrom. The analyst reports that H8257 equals 913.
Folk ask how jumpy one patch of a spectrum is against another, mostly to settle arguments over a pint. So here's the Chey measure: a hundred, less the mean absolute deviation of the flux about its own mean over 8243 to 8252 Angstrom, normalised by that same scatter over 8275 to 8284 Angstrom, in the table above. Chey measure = 98.8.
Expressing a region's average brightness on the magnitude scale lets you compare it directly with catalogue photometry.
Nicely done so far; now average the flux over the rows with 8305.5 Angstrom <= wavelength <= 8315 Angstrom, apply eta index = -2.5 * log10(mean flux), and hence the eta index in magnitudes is -4.52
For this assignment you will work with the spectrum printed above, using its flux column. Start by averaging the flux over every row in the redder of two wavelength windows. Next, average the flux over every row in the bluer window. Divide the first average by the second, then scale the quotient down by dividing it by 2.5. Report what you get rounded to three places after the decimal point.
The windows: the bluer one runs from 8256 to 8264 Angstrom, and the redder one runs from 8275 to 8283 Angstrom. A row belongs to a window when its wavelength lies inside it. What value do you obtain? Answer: 0.381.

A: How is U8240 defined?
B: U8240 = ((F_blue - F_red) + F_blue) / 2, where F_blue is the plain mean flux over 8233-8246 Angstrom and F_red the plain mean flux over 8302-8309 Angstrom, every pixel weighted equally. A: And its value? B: 37.5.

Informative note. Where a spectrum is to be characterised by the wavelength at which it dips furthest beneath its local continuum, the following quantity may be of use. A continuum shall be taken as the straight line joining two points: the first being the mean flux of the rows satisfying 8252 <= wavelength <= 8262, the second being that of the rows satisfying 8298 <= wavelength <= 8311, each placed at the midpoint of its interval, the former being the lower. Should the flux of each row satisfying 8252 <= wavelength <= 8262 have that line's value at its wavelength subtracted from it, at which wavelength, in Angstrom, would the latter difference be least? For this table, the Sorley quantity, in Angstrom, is 8258.76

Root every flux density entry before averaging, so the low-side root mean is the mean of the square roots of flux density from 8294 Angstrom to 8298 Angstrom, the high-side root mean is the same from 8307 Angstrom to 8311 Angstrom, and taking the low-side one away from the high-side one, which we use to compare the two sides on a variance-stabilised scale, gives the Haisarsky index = -0.04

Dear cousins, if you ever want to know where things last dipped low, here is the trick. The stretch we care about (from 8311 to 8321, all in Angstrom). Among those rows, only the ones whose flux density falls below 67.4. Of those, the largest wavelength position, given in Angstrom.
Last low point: 8319.83 Angstrom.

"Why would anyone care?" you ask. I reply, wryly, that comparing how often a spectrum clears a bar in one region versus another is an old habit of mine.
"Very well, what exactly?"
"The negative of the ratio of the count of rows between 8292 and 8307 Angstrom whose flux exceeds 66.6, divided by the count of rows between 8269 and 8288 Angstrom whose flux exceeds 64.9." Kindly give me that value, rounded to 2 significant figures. -0.25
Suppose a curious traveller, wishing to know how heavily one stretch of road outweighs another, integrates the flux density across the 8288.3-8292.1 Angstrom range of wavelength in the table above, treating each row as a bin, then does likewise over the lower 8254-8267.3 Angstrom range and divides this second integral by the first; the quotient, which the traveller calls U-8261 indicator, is 3.4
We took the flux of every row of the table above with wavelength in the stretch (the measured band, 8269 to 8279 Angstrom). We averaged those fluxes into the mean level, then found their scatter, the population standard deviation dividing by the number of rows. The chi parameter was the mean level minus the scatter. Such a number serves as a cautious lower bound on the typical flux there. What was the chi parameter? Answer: 63.7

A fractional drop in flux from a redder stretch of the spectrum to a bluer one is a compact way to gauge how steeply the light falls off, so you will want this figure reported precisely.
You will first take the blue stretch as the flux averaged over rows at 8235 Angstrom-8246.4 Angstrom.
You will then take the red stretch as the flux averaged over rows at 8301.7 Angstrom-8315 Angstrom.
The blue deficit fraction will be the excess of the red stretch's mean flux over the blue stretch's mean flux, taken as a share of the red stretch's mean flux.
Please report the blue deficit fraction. -0.07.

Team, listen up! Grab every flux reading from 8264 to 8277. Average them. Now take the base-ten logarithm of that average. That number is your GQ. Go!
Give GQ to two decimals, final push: 1.83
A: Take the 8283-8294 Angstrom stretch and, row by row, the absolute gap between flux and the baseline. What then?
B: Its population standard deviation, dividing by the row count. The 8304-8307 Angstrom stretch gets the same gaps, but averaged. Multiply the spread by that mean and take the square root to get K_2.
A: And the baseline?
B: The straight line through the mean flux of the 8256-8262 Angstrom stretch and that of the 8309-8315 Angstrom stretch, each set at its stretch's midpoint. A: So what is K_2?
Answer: 2.2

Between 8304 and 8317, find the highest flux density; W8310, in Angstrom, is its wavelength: 8308.35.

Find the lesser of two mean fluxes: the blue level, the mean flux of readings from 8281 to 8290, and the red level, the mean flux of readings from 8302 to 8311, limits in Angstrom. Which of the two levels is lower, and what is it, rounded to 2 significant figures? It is 64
